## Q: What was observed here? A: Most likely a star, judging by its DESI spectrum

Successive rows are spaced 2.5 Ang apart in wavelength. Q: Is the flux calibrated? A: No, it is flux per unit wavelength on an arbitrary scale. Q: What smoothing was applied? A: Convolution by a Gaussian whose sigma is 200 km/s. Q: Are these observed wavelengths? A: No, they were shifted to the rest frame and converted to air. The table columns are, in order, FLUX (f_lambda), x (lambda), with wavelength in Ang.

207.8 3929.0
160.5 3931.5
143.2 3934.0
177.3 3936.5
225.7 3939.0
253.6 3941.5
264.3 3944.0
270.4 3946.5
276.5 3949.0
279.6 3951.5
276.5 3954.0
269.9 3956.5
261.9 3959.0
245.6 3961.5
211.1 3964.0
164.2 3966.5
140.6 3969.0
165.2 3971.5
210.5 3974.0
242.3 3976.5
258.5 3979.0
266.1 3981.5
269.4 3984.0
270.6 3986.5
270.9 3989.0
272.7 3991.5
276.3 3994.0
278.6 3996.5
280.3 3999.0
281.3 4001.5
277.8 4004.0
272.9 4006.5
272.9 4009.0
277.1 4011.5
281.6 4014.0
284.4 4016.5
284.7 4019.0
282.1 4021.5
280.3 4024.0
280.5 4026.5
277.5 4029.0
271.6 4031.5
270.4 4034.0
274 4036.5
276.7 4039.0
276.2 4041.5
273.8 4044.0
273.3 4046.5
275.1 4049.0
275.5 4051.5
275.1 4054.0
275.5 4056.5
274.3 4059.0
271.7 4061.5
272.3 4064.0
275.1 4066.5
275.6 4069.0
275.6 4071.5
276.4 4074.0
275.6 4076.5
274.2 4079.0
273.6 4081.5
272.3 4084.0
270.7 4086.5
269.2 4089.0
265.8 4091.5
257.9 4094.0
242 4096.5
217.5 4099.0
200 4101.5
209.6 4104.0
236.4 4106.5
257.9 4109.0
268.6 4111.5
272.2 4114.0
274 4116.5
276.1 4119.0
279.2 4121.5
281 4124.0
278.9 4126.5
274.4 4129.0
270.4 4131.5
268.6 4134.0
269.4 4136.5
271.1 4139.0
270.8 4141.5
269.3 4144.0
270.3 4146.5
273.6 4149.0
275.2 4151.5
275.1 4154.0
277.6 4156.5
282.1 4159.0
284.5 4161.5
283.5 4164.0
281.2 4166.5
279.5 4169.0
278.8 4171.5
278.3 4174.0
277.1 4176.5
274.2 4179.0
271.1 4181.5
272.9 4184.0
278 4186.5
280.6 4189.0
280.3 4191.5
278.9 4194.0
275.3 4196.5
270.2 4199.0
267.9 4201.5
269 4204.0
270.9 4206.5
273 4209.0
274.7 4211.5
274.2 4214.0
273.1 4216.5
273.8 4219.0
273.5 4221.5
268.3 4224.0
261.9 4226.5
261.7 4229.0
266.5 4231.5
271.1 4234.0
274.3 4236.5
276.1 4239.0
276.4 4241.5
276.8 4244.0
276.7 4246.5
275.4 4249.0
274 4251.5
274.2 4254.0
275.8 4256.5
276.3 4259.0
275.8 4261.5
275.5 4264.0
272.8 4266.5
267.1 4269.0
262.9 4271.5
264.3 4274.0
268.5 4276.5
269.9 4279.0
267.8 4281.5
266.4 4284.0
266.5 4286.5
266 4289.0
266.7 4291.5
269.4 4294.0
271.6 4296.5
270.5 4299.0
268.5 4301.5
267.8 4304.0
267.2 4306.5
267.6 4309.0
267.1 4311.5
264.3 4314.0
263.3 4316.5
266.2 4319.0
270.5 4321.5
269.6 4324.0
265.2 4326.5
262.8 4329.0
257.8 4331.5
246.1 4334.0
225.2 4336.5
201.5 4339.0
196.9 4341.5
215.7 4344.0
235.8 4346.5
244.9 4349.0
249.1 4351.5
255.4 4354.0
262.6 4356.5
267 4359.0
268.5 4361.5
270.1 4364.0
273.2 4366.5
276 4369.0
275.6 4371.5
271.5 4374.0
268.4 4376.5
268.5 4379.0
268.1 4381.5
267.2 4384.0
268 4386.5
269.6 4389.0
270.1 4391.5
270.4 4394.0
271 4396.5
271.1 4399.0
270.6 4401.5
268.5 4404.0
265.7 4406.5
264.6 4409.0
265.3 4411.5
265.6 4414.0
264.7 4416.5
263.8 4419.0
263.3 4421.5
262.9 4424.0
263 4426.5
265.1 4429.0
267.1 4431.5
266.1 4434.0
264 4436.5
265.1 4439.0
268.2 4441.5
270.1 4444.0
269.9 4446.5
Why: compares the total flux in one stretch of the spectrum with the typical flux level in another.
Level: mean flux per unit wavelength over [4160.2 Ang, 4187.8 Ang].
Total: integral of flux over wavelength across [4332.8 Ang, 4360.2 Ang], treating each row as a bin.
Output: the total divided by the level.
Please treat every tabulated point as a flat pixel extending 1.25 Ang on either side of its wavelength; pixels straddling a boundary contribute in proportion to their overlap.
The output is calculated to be 23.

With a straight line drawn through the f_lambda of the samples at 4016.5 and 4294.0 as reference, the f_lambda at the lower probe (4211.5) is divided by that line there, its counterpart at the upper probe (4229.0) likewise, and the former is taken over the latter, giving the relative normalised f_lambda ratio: 1.05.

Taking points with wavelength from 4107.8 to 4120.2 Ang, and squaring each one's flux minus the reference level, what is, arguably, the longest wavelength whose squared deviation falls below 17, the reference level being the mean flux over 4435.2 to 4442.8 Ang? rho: 4111.5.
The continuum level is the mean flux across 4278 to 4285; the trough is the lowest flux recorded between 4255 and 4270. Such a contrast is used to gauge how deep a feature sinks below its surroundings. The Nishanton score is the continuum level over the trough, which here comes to 1.00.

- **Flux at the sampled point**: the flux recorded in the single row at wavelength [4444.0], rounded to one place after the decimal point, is 270.1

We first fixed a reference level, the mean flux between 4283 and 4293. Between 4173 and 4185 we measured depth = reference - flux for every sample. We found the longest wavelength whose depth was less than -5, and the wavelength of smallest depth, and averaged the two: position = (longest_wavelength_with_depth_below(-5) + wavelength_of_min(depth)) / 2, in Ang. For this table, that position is 4179.0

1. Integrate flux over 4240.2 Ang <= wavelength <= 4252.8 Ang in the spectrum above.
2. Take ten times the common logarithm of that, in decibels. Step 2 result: 35.4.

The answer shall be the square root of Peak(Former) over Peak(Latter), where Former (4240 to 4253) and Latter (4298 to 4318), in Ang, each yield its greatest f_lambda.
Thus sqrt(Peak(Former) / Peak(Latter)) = 1.01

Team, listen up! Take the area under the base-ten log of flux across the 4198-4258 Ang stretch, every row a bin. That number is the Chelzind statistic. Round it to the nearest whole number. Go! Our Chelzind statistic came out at 146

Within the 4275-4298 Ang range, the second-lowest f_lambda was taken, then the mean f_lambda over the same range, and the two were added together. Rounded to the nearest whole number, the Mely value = 534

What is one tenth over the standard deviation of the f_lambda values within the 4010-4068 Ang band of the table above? 0.025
